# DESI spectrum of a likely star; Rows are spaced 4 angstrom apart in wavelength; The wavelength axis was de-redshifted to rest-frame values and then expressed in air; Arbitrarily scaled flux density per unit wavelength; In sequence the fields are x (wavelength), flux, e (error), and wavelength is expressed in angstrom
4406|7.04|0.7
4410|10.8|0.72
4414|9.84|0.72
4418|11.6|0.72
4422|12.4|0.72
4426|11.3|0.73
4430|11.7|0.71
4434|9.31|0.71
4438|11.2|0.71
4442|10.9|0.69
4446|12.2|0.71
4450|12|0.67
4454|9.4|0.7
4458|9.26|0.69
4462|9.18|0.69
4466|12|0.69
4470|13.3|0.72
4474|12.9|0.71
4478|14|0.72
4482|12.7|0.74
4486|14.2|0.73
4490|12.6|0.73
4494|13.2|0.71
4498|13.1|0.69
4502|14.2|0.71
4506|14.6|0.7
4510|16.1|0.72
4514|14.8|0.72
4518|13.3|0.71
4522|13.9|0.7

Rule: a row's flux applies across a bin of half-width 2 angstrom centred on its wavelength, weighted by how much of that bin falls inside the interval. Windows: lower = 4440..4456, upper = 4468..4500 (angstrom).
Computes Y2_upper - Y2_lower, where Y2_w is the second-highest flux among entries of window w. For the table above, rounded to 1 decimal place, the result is 2.0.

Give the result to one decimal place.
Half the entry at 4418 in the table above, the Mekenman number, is 5.8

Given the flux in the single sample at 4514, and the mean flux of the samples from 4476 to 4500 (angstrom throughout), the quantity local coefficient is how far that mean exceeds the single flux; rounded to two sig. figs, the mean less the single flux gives -1.5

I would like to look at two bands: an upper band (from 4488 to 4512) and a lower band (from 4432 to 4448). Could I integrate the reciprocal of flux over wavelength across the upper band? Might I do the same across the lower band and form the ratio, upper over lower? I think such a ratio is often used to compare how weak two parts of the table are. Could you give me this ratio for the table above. 1.2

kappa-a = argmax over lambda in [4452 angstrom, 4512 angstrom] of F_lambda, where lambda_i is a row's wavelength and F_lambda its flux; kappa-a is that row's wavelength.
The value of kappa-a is 4510 angstrom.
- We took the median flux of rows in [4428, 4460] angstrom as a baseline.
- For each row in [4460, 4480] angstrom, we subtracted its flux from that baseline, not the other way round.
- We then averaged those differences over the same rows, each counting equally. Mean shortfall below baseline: -1.2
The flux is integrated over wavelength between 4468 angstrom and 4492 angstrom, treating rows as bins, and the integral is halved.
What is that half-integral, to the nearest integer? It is 159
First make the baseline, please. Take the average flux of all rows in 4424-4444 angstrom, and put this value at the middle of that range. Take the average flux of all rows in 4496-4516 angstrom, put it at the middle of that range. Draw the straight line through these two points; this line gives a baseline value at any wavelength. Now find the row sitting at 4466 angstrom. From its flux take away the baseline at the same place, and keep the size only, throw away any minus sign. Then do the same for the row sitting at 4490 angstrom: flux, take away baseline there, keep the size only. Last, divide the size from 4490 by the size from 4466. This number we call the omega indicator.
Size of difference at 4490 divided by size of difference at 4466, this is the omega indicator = 2.2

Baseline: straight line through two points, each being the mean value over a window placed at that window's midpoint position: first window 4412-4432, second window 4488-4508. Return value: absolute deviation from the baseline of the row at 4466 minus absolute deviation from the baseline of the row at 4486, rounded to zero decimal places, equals 0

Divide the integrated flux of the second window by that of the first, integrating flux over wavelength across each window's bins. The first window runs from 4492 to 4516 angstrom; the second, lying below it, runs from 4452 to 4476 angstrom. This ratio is 0.77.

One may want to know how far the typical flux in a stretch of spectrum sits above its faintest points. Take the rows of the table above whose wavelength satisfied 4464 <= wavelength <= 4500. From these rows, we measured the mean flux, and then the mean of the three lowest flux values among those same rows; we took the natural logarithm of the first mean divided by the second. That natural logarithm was 0.053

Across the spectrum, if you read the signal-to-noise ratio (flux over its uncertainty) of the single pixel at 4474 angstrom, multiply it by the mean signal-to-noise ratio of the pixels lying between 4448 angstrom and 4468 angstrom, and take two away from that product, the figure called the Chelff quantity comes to 272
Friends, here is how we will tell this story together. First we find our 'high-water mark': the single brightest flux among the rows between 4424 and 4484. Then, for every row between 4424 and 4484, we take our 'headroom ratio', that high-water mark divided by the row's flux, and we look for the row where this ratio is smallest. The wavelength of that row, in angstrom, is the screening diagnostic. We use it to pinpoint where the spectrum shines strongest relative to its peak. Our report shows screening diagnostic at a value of 4478 angstrom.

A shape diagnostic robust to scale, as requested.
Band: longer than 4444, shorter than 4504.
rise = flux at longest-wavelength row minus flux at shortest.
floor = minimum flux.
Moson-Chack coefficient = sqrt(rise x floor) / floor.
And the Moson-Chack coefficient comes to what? 0.47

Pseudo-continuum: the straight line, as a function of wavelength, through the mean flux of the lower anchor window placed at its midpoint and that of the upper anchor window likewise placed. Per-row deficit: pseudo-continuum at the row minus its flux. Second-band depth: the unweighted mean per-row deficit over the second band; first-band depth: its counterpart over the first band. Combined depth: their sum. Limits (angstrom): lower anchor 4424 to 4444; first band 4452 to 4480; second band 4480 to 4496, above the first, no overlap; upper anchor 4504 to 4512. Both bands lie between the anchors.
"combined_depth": 2.3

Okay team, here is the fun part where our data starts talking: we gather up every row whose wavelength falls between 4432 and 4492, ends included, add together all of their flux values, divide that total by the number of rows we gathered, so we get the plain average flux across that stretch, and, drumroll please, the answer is 11.7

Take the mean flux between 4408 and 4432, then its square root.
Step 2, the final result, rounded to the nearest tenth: 3.4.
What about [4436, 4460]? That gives 3.3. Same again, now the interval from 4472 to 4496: 3.6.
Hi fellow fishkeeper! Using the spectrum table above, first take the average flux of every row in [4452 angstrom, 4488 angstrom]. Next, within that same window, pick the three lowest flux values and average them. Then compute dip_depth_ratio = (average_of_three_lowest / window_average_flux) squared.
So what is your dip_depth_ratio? 0.61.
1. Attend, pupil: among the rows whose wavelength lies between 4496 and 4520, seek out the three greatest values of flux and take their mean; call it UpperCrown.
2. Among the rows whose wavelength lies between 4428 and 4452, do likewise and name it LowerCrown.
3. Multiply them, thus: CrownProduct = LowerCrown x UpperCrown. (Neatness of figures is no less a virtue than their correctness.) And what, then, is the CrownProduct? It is 181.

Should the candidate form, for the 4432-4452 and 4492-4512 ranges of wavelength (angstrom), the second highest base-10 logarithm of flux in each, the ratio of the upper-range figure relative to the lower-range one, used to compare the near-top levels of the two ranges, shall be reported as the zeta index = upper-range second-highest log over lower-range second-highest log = 1.079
